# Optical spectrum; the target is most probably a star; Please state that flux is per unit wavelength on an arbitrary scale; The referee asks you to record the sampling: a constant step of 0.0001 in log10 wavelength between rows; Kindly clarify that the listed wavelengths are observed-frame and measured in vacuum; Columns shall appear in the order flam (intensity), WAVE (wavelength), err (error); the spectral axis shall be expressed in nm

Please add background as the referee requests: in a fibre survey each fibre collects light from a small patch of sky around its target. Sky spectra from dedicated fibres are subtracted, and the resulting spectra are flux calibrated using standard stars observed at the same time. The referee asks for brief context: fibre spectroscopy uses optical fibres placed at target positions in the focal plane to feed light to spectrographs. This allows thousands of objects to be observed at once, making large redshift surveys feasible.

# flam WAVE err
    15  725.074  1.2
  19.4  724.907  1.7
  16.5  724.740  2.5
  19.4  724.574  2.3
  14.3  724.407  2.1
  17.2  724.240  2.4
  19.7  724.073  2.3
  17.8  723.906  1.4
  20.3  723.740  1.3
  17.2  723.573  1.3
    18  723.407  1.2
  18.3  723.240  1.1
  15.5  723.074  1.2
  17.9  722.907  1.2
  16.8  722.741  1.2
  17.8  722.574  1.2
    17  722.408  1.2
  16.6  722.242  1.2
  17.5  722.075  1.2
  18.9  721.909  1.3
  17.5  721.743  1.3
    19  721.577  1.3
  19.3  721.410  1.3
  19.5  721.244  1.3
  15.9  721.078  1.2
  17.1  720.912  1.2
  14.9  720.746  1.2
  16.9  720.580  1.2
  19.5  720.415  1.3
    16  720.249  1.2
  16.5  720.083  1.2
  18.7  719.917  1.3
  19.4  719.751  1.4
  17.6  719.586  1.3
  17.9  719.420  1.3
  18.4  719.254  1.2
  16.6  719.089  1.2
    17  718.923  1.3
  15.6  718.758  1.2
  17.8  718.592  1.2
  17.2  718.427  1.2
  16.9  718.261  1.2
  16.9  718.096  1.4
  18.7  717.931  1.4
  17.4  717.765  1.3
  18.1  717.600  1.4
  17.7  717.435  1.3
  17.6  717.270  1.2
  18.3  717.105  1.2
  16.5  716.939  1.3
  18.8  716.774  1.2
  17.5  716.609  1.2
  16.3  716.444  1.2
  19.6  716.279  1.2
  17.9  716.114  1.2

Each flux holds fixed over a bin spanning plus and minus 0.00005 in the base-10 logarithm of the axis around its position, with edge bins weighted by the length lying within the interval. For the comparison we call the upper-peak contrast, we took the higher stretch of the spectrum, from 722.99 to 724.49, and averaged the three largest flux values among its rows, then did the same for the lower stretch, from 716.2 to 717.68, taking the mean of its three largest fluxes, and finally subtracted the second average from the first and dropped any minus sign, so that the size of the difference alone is 0.5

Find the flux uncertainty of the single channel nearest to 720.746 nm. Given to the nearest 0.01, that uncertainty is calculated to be 1.20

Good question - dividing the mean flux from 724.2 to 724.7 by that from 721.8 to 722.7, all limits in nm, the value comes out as 0.966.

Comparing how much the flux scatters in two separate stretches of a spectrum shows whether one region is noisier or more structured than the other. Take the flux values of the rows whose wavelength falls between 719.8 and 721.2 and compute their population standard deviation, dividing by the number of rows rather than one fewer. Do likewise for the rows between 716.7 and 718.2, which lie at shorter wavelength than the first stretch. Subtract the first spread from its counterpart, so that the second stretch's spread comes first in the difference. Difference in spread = -0.68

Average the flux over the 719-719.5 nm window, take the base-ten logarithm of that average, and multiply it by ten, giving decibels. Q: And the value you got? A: 12.46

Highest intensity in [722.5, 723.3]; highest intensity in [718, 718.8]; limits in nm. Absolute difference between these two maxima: 0.50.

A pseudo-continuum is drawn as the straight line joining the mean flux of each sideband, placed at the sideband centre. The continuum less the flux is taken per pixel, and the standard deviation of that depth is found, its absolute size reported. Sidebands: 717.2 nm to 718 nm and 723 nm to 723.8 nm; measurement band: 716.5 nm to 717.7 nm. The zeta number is 0.7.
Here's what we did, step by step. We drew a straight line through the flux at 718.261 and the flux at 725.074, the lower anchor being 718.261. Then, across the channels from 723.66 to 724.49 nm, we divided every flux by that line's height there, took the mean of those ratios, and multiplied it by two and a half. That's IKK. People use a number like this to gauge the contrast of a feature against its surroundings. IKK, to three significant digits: 2.92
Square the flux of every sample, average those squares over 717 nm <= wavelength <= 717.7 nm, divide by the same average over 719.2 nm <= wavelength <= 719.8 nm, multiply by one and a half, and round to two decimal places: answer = 1.43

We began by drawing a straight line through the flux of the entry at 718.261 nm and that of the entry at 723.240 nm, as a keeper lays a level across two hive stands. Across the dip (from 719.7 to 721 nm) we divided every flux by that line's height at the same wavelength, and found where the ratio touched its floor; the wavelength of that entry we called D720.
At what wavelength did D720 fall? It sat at 720.746 nm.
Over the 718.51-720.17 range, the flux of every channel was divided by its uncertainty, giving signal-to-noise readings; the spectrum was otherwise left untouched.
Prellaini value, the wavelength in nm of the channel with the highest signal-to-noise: 719.254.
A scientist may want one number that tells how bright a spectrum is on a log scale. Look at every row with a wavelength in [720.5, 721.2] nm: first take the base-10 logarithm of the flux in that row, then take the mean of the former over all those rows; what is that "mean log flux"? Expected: 1.21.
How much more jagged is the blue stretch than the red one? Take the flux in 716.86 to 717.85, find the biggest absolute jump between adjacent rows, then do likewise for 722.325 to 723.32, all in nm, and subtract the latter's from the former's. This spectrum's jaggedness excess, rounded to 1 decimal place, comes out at -1.0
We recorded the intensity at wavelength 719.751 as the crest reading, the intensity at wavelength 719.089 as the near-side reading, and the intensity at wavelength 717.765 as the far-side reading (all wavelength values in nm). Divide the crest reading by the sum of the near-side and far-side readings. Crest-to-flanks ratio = 0.57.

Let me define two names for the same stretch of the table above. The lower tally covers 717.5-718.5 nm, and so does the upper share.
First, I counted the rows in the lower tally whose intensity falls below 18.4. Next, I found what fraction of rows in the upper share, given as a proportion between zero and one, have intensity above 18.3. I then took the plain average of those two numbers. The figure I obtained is 2.6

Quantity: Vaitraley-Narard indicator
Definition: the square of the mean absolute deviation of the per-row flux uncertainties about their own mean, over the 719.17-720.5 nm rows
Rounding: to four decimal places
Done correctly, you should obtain 0.0032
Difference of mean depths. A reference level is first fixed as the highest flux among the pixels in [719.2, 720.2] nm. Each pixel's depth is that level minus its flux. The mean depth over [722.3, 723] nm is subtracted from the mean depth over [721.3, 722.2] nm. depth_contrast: -1.1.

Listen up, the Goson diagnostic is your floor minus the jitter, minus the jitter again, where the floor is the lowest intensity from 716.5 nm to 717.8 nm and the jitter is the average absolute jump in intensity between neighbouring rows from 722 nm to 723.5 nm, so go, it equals 14.1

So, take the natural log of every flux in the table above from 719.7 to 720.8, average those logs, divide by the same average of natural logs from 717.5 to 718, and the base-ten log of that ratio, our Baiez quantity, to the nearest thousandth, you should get -0.006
